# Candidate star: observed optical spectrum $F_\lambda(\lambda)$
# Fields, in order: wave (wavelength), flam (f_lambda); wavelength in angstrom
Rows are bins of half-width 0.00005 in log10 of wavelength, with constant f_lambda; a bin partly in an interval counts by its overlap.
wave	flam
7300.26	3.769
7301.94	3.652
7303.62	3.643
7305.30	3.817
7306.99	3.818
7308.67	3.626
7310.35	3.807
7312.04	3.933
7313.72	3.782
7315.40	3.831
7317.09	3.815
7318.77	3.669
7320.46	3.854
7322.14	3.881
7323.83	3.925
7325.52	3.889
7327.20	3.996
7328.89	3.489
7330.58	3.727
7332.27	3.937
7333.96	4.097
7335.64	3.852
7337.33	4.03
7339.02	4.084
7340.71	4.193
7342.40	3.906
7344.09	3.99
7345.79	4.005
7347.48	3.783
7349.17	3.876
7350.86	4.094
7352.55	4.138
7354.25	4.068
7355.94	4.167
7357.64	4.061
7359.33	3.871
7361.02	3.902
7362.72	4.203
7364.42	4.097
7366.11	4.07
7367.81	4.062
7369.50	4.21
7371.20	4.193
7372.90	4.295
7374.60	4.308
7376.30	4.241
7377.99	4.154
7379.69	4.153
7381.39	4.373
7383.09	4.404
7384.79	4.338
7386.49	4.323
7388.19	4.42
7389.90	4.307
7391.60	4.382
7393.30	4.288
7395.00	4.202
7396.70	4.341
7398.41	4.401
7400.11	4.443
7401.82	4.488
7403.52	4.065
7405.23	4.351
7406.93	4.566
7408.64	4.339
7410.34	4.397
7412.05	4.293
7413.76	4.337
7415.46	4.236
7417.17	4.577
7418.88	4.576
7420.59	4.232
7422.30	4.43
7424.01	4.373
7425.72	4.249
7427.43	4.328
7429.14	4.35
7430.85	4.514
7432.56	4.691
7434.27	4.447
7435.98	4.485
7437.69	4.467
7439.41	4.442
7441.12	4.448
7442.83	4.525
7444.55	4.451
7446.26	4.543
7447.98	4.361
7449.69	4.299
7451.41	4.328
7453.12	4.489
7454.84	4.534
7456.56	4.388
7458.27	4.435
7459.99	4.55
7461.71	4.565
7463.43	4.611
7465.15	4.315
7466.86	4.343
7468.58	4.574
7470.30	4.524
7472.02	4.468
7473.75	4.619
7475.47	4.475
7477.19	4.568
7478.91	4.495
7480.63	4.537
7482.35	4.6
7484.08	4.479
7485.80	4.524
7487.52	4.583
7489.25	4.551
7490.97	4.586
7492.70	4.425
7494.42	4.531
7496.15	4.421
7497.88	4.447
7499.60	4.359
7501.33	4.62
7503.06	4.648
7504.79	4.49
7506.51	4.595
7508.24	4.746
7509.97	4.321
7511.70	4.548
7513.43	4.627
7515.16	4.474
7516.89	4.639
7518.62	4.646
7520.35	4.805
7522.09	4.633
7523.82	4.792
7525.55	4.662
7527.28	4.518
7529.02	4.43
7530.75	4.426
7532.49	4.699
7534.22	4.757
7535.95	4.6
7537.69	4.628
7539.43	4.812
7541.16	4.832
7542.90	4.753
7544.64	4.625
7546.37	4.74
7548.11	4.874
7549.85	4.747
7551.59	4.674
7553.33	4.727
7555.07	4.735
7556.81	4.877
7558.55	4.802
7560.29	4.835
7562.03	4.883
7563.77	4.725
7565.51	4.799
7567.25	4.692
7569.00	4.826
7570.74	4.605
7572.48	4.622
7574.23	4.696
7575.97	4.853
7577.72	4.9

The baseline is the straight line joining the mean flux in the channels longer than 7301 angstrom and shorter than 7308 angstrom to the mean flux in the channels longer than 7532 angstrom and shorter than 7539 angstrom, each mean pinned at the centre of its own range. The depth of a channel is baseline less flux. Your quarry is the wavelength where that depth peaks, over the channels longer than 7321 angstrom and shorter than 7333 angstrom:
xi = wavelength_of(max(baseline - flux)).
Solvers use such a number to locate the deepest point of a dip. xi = 7328.89 angstrom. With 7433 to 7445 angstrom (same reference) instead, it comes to 7444.55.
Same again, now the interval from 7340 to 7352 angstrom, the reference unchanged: 7347.48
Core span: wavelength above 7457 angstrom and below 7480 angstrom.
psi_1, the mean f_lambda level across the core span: 4.50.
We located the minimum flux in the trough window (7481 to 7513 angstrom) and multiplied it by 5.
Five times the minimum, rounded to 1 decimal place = 21.6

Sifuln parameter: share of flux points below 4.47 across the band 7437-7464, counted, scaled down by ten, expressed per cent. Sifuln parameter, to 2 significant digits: 90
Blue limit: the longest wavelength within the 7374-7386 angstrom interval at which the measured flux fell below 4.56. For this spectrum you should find 7384.79 angstrom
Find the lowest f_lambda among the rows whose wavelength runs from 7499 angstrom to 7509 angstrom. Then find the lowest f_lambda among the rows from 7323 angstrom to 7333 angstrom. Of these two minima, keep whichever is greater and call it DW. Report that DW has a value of 4.36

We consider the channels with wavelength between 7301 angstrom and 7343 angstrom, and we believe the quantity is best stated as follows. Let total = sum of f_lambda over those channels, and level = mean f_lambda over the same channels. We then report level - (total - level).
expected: -89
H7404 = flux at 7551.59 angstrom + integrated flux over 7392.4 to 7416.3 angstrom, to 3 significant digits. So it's 108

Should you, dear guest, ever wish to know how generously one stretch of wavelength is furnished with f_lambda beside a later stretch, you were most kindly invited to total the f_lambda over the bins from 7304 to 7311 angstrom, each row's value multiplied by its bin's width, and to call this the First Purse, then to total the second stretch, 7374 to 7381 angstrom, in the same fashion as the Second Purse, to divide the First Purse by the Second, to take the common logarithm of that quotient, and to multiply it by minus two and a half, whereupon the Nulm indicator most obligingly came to 0.13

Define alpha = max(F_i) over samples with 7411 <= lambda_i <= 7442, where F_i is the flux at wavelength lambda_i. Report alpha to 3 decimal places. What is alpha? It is 4.691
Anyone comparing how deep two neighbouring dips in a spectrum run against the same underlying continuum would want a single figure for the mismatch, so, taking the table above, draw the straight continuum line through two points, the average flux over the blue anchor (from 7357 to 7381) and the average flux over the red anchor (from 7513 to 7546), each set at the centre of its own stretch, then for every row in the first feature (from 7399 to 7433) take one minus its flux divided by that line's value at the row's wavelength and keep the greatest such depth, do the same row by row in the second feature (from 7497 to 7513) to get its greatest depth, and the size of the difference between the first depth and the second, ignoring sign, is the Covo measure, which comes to 0.016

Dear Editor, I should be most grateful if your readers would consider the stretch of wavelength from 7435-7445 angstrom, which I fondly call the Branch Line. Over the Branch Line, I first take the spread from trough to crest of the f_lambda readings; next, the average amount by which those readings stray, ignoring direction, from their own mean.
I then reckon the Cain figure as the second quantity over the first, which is 0.284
